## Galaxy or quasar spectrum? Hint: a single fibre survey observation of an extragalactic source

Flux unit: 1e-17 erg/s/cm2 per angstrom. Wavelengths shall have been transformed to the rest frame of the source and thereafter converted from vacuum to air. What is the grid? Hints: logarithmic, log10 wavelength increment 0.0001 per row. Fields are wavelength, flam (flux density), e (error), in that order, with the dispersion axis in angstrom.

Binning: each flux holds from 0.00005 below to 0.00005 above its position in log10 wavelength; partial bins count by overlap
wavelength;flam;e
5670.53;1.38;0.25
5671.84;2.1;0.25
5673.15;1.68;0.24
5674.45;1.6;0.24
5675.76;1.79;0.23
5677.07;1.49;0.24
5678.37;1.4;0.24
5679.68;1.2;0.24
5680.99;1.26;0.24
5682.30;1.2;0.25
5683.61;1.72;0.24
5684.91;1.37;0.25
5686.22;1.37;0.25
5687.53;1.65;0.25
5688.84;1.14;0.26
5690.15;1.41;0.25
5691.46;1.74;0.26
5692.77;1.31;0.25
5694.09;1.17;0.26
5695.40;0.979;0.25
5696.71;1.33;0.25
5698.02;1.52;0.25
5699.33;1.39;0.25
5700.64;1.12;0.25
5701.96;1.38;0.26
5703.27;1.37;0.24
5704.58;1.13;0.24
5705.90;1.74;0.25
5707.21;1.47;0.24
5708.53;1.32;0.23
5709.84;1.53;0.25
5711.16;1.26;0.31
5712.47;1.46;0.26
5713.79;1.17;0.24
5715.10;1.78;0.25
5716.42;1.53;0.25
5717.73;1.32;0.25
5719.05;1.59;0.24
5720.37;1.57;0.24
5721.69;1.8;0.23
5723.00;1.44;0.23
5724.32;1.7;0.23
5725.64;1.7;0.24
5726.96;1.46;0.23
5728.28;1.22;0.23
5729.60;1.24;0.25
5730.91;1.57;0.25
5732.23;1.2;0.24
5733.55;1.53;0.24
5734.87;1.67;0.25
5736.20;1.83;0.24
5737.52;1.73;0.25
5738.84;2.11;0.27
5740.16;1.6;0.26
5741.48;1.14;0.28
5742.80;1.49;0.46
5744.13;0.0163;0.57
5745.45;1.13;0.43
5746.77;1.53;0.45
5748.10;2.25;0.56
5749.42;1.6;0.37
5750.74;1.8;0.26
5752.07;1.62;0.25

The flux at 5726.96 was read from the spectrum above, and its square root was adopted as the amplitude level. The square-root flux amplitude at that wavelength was 1.208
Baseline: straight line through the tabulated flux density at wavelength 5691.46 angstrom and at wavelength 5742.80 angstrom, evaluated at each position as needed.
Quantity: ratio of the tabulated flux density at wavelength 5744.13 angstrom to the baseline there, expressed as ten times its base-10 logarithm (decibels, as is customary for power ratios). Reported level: -19.6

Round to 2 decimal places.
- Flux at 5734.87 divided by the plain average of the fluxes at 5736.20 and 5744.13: 1.81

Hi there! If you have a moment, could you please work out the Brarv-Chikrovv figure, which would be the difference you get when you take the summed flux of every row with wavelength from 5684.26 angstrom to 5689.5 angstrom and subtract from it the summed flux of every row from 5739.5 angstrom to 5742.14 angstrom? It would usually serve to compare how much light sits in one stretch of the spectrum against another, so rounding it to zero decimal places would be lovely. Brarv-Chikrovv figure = 3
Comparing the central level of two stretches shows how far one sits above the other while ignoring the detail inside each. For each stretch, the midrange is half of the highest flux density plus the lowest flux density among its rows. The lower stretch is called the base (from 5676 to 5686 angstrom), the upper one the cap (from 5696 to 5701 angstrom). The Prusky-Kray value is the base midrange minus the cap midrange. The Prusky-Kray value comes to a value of 0.14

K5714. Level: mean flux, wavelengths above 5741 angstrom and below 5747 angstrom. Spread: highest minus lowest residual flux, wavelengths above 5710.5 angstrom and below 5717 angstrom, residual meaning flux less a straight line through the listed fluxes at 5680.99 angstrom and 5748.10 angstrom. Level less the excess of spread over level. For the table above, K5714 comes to 1.5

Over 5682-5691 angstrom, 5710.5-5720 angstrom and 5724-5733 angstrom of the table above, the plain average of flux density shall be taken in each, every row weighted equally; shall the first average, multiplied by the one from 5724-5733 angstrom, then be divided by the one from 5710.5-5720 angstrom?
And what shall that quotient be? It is 1.41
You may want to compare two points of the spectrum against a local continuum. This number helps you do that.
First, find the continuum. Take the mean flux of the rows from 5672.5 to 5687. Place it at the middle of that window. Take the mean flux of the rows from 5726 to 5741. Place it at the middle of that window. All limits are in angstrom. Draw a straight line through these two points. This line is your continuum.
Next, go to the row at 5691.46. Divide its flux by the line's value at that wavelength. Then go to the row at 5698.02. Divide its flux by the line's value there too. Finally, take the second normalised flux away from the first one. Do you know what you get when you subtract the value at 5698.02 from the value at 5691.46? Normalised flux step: 0.16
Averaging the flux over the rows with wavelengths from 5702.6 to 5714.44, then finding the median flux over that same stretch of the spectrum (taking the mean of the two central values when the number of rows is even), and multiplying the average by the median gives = 1.90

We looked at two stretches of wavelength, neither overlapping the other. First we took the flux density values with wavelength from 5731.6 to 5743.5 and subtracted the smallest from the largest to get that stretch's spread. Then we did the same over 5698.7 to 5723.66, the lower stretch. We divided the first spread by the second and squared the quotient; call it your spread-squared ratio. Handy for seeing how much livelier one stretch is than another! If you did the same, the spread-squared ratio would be 2.0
